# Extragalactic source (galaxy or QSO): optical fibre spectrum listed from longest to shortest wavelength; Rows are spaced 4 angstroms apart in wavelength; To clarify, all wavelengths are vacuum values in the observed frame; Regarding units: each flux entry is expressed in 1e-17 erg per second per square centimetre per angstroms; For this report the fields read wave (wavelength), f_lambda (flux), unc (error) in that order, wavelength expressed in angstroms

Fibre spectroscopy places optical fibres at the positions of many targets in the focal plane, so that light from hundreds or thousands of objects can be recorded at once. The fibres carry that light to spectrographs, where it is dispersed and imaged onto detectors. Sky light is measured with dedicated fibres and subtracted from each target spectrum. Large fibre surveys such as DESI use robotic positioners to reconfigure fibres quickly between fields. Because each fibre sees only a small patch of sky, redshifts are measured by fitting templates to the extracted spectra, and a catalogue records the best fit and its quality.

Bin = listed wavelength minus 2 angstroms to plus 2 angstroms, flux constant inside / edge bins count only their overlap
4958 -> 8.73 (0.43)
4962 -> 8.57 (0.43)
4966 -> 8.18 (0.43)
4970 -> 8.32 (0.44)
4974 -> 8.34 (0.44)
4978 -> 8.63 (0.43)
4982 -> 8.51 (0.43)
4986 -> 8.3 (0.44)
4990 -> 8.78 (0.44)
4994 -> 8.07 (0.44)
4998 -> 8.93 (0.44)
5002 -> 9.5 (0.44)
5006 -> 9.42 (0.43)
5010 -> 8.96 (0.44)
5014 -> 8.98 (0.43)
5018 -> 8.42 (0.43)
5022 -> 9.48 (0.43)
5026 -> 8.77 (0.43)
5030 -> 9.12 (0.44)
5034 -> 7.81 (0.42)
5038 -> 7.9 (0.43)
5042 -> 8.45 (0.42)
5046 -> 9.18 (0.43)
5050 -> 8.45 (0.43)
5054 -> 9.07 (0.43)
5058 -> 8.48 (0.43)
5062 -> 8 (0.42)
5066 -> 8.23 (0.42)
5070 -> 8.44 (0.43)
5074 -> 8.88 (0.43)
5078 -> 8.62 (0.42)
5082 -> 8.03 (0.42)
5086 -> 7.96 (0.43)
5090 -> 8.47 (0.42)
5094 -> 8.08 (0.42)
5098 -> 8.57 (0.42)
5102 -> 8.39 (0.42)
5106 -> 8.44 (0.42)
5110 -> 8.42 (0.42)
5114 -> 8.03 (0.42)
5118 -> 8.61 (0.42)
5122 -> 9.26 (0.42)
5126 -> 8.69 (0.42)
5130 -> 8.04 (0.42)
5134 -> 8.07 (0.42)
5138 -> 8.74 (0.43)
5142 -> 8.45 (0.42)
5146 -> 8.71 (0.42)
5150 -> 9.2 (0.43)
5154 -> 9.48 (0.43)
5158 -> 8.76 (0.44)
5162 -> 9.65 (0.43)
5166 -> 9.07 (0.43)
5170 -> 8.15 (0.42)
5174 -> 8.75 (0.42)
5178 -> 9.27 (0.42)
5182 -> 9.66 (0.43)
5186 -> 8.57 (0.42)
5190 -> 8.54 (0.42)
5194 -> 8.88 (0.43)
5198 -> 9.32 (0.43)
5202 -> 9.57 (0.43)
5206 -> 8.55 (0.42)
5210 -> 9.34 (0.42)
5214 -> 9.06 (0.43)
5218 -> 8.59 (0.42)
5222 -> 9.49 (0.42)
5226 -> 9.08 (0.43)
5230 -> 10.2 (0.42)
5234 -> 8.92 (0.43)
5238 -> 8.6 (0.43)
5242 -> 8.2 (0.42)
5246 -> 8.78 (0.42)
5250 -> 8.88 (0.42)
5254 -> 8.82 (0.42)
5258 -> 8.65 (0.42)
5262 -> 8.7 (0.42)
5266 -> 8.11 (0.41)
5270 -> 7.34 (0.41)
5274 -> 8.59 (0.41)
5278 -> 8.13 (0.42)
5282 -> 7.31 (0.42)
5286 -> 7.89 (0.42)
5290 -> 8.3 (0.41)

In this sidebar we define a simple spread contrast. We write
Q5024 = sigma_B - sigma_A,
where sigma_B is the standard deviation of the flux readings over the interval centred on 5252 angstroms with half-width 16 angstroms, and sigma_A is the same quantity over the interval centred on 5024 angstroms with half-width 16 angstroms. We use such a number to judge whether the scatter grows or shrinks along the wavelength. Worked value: -0.3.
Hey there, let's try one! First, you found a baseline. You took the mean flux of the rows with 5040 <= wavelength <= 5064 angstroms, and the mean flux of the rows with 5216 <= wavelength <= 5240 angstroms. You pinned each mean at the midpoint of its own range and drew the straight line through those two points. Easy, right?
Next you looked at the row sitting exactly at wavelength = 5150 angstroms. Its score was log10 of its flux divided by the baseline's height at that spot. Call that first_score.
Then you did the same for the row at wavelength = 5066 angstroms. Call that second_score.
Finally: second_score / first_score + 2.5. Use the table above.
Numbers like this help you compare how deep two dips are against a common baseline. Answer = 1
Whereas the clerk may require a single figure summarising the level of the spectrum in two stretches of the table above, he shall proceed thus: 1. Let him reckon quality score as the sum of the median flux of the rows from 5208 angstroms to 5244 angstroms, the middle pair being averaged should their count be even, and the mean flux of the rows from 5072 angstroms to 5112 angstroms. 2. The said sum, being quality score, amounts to 17.4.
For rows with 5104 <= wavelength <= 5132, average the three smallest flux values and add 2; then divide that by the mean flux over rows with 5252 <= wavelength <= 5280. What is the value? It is 1.22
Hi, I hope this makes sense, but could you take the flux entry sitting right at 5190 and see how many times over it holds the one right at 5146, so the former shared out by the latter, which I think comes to 0.980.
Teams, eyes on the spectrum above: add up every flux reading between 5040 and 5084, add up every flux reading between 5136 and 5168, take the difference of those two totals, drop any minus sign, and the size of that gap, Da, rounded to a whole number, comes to 22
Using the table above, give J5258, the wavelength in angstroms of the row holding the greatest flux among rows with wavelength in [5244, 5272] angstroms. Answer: 5250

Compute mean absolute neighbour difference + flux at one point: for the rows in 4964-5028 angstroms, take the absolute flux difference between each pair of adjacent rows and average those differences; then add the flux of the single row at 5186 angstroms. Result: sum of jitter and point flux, 9.0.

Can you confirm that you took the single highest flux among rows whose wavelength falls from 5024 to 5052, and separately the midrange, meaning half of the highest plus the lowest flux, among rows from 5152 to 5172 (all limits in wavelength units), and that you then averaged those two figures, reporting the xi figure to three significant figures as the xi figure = 9.04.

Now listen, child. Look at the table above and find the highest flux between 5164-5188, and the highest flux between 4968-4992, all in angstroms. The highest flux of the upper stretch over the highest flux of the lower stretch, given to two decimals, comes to 1.10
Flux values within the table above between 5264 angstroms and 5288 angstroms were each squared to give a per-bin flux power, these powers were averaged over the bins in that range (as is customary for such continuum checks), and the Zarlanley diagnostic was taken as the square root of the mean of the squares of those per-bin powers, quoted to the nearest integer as 63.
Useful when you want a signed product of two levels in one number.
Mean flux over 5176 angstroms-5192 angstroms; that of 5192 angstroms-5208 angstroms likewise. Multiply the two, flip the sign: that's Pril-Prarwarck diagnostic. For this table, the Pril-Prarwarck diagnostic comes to -82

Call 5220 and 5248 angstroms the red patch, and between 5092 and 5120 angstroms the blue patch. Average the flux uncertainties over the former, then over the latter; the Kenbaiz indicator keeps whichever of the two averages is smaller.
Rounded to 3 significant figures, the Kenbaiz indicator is 0.420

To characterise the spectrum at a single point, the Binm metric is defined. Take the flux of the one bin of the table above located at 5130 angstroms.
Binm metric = 8.04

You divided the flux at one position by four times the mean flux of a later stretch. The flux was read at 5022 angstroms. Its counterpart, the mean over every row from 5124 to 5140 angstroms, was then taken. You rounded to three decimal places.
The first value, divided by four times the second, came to 0.283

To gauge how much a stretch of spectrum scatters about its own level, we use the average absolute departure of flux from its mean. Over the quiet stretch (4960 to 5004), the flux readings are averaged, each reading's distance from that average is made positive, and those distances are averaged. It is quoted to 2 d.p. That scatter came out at 0.30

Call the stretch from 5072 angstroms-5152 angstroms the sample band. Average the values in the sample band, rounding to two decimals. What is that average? 8.48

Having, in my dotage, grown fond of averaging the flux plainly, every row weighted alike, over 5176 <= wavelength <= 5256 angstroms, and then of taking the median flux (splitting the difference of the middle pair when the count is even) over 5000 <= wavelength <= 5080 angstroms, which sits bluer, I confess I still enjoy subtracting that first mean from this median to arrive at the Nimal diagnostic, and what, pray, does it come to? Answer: -0.3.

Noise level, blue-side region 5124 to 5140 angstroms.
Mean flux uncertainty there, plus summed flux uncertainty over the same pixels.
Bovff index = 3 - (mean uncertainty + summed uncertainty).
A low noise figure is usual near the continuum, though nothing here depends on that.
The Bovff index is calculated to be 0.89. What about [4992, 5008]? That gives 0.81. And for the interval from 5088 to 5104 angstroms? 0.90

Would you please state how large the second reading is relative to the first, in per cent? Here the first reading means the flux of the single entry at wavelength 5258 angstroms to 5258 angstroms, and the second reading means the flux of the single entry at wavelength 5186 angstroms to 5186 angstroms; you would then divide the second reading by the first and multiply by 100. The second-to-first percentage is 99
